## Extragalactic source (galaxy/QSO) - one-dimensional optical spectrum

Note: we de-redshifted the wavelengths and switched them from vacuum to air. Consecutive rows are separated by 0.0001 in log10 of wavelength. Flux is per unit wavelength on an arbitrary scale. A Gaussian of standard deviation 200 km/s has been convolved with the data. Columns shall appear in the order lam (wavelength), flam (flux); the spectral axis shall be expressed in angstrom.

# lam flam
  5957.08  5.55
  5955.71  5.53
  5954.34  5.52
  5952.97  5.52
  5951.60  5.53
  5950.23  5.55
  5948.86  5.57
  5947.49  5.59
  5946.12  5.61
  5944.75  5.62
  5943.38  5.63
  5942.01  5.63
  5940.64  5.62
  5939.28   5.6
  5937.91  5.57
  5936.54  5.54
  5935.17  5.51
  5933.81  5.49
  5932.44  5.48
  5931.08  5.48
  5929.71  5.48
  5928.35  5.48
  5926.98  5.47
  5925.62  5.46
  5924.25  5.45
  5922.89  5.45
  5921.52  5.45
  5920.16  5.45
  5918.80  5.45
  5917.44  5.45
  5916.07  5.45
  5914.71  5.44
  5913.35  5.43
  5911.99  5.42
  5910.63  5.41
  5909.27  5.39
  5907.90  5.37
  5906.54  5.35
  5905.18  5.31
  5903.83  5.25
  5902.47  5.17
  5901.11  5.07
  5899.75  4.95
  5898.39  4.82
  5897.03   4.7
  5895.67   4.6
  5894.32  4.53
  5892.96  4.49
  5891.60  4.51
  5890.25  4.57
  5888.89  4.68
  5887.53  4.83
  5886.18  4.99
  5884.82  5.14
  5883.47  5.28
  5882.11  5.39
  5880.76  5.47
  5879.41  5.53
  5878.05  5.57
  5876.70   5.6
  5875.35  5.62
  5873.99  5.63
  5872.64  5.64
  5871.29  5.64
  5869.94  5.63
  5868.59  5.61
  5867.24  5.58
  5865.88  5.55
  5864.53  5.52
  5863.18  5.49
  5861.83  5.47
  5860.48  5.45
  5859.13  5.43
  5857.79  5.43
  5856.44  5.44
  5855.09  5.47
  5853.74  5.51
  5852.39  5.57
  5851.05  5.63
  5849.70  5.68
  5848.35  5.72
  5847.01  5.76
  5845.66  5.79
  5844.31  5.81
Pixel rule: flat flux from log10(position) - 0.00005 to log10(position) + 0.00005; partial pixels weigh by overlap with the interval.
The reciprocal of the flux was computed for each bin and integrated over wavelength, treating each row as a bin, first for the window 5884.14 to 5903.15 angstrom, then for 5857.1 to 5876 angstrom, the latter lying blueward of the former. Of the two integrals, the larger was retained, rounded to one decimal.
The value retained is 4.0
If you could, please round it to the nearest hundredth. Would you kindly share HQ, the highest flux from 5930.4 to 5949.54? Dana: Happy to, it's 5.63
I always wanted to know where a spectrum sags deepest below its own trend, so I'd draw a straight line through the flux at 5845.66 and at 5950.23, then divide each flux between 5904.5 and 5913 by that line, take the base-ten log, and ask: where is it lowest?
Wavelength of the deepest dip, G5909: 5905.18 angstrom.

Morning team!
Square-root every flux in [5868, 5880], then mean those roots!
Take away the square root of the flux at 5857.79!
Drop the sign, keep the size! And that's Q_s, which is 0.04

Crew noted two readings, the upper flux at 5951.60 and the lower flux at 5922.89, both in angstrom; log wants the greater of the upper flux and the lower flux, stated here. 5.53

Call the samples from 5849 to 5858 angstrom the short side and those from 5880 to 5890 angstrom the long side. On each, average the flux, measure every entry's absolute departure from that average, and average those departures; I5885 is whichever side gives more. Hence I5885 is 0.24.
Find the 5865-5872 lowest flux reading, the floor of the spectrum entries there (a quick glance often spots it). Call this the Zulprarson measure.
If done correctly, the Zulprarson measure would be 5.55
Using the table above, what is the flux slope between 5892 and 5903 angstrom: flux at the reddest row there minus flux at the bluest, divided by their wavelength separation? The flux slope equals 0.07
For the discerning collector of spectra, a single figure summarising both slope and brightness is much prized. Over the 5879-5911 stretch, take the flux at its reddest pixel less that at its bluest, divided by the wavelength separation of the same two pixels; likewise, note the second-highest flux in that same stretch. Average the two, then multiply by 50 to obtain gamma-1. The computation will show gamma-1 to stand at 137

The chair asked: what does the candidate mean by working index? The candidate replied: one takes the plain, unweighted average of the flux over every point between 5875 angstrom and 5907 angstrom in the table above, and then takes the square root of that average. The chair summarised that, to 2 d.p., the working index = 2.25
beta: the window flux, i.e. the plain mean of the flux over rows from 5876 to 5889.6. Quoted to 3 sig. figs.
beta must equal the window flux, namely 5.25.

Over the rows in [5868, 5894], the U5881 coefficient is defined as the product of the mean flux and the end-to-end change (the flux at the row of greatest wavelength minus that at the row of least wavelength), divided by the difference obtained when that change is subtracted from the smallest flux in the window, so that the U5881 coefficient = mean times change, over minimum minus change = -1.0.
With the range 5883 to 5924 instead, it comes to 0.2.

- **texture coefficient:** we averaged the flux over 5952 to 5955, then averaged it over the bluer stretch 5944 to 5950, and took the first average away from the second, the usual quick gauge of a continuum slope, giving 0.1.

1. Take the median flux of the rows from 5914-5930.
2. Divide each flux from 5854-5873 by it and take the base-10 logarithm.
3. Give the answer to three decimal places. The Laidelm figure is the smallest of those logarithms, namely -0.002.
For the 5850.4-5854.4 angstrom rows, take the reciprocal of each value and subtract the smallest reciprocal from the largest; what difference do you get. 0.0039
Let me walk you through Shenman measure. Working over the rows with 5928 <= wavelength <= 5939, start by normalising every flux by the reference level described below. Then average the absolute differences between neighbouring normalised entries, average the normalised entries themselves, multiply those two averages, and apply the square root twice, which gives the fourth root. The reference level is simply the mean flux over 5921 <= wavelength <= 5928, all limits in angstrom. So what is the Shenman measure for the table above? 0.22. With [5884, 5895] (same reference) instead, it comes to 0.35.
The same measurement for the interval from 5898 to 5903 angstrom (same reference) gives 0.37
